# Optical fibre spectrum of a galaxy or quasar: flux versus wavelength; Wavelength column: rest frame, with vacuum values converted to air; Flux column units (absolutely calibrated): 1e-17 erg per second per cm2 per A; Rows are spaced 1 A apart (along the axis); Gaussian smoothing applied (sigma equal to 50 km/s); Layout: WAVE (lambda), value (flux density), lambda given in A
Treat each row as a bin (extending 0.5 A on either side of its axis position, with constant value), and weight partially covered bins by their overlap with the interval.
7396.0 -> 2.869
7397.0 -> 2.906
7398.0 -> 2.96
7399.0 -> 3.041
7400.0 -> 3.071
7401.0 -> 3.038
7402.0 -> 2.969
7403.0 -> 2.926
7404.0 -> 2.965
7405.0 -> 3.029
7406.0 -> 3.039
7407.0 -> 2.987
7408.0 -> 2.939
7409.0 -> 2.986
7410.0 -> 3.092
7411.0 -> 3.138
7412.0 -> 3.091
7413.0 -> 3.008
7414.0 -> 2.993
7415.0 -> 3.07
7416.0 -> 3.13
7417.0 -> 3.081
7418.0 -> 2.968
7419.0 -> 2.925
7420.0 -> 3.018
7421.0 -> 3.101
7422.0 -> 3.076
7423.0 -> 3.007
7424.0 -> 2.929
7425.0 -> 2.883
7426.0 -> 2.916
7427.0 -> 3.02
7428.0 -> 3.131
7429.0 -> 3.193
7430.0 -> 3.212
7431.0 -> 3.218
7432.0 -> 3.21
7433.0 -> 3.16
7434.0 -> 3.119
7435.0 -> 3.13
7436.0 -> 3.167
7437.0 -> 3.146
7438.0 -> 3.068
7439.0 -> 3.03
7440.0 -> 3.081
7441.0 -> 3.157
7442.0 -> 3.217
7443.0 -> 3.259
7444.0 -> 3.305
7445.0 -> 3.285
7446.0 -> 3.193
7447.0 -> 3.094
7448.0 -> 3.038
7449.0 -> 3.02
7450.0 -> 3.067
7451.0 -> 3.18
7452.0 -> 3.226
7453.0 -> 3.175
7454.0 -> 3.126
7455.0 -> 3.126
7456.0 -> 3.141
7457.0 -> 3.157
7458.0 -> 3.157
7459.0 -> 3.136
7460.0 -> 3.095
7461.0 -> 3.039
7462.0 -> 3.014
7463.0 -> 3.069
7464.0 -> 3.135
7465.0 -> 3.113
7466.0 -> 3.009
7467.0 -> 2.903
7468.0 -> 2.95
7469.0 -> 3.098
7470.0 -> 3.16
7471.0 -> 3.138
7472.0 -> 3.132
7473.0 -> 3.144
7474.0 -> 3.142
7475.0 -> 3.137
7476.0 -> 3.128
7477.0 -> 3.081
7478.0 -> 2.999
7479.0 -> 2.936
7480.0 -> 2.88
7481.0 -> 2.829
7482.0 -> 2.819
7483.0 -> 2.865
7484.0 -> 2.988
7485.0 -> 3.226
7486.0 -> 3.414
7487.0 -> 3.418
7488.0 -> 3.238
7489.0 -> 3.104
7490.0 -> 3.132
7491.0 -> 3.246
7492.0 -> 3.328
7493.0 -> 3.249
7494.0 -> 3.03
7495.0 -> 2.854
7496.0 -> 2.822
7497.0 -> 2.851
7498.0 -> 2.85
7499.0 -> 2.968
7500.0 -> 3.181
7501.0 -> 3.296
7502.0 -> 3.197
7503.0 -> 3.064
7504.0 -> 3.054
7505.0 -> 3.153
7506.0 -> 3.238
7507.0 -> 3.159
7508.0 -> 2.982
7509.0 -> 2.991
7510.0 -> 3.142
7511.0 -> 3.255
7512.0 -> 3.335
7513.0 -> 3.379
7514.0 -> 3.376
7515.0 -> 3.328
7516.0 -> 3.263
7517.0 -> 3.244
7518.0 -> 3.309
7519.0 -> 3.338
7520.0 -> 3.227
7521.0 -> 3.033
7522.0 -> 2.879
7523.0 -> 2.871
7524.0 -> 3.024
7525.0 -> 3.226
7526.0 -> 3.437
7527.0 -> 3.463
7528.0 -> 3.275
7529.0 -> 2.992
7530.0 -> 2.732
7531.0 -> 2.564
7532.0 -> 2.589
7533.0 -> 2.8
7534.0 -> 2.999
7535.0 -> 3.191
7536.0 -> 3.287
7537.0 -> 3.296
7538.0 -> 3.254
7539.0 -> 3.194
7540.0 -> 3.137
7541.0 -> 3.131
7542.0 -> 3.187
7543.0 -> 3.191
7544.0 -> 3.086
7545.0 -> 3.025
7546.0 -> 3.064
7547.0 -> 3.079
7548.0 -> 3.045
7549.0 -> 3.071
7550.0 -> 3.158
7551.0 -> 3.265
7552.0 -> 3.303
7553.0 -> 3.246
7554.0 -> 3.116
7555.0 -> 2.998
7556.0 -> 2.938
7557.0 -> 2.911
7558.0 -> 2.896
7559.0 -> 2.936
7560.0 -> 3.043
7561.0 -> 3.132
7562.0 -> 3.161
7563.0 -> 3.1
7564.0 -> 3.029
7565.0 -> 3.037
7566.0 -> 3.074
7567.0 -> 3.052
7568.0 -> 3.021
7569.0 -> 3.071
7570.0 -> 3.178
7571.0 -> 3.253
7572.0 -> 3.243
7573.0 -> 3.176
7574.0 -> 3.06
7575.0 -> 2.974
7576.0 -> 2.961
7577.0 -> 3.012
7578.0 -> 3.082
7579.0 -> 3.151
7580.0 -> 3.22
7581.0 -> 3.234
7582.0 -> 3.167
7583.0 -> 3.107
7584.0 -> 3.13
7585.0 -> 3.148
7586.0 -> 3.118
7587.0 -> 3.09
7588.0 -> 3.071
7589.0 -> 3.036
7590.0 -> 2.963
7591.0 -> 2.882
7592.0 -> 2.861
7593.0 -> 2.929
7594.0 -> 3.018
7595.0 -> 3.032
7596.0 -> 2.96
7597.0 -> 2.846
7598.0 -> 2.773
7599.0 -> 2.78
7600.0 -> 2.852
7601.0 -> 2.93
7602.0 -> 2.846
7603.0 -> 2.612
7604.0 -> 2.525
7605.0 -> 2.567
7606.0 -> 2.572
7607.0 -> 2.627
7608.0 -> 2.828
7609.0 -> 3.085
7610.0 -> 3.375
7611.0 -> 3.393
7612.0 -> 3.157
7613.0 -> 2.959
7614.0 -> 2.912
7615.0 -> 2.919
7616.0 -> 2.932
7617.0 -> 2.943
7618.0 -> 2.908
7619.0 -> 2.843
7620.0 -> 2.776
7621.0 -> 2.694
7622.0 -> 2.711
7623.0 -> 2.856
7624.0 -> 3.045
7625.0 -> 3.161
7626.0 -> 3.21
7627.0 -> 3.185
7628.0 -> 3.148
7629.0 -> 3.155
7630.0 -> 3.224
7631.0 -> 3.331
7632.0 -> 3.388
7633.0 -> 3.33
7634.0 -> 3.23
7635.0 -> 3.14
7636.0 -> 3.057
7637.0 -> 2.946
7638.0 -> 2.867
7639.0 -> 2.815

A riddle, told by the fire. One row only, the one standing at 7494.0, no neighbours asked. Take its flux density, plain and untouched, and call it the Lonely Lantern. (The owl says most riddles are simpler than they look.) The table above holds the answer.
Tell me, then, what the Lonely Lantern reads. 3.03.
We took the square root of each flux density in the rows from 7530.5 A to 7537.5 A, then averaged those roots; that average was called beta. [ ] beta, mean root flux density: 1.72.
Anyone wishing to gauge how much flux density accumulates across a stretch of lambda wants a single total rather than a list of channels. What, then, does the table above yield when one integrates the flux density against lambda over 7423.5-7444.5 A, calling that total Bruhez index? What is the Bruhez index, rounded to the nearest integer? 66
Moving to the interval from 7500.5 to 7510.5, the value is 31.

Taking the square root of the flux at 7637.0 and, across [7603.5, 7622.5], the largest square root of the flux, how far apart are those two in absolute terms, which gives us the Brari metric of 0.126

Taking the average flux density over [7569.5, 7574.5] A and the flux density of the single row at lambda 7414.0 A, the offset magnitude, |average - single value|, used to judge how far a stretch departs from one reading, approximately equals 0.19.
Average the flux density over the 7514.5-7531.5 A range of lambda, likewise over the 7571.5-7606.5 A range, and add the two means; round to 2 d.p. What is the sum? 6.10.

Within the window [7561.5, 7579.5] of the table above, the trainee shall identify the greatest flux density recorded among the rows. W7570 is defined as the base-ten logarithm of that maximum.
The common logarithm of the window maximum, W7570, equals 0.51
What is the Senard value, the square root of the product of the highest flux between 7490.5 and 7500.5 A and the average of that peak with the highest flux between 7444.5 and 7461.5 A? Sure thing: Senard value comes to 3.32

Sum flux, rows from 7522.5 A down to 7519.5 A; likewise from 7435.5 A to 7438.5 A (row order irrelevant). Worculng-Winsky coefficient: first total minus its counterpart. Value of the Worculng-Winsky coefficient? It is -0.2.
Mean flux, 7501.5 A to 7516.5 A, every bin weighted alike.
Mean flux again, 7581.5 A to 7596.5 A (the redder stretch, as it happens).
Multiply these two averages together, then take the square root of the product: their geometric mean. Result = 3.11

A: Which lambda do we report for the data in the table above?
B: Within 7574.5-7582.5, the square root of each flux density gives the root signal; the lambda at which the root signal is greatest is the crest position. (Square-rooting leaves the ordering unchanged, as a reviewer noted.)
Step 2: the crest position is 7581.0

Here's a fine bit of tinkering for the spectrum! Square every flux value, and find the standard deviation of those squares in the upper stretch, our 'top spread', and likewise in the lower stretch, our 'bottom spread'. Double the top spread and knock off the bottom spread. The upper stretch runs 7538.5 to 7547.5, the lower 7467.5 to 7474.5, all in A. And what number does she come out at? 0.3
